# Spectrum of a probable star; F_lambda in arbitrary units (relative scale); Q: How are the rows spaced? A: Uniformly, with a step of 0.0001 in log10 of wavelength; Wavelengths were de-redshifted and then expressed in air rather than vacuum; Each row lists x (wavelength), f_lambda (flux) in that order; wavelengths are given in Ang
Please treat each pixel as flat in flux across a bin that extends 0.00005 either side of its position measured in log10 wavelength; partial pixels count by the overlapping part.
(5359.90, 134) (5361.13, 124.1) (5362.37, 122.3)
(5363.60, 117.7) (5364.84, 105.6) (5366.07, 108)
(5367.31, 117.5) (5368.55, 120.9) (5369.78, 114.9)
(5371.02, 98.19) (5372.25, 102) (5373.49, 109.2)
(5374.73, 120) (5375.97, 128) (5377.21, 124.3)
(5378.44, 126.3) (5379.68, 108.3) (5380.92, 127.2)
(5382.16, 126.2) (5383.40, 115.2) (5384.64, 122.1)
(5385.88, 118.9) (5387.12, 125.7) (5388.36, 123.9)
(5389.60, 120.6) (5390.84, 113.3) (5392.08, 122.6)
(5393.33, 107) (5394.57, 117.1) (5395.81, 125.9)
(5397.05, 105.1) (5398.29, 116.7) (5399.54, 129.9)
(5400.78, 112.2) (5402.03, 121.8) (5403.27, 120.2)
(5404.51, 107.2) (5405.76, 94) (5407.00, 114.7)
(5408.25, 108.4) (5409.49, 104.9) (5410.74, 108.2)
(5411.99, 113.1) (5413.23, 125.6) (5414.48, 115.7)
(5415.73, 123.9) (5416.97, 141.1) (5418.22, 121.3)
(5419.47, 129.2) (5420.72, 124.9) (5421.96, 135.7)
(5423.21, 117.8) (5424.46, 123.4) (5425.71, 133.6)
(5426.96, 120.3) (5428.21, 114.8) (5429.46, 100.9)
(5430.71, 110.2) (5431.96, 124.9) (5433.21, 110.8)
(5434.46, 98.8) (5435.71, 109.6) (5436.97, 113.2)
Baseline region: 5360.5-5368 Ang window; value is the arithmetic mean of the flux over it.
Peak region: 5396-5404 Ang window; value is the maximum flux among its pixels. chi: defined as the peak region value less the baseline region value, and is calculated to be 14.0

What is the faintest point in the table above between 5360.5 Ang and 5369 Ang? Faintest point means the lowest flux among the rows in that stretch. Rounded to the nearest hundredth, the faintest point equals 105.60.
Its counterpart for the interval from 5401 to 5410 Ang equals 94.00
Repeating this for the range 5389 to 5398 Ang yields 105.10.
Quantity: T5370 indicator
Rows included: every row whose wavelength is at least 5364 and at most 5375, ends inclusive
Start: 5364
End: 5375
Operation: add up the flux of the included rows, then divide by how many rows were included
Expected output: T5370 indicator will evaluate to 111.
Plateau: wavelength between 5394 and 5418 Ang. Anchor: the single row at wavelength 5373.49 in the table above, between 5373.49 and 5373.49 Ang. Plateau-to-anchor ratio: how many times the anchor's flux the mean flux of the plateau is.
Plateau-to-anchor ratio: 1.06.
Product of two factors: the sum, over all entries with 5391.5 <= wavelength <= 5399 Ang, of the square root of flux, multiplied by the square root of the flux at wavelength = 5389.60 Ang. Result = 708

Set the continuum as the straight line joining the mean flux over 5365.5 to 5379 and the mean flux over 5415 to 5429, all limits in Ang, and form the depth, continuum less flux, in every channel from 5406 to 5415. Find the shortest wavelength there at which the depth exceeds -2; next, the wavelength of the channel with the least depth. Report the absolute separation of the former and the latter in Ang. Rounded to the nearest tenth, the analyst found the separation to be 6.2 Ang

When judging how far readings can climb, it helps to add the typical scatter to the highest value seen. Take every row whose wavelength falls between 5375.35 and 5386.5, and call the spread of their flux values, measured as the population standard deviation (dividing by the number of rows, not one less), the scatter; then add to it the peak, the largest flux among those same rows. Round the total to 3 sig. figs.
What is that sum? 134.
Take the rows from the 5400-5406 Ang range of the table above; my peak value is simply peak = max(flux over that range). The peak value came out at 121.8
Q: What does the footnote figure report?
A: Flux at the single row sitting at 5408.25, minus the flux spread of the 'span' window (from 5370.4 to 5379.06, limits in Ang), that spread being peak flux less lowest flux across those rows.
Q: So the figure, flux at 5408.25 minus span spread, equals 79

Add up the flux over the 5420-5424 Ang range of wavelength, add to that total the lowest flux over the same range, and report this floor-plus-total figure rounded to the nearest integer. 496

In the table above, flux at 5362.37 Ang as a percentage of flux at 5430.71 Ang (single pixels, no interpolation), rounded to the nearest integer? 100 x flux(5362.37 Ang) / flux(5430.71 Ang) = 111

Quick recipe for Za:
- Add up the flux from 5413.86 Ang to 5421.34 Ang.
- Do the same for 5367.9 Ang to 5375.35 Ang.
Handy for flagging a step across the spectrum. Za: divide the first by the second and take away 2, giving -0.863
